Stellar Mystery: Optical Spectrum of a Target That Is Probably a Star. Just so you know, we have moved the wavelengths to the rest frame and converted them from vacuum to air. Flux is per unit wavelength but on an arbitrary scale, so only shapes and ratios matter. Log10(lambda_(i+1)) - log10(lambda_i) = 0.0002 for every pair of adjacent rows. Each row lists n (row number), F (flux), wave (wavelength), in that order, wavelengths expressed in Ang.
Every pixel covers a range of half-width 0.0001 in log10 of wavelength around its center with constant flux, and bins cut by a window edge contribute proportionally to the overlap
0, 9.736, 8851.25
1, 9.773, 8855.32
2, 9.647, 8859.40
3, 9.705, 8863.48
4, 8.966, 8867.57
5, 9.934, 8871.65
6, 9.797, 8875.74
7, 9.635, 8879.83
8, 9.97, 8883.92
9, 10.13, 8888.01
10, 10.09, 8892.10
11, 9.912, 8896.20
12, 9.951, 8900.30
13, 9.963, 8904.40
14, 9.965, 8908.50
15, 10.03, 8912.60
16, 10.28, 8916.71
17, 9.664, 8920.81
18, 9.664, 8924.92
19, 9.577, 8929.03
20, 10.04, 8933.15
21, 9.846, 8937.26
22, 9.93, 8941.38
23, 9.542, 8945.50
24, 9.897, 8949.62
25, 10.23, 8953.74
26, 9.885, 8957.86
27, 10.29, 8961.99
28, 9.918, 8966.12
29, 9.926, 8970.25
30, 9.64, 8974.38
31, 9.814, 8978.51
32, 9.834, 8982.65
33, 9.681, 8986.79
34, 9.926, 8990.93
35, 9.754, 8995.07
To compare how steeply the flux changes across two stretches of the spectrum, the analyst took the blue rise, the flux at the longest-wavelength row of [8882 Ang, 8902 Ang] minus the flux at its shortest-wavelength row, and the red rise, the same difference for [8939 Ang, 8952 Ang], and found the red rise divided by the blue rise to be 1.7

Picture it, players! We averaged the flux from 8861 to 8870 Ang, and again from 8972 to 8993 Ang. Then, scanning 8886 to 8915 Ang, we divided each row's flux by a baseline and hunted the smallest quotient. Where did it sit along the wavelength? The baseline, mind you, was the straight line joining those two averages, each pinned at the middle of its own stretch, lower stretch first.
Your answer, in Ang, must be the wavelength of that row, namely 8896.20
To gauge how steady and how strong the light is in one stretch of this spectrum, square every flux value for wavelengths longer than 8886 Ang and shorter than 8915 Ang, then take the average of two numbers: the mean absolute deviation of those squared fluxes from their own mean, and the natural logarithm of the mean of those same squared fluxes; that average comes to 3.0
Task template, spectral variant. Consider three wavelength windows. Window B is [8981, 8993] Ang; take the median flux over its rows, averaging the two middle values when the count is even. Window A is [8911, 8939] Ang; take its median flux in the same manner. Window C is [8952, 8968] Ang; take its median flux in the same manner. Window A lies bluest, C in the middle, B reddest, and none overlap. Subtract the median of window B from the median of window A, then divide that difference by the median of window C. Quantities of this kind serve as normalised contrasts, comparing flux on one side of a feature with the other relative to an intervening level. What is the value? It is 0.001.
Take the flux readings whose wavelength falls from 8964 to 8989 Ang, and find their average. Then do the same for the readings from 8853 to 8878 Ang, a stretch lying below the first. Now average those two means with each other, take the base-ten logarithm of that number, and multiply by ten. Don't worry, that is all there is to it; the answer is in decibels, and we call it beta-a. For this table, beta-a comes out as 9.88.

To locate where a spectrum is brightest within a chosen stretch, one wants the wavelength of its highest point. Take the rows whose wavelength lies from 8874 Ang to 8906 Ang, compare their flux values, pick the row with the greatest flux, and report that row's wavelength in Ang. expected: 8888.01 Ang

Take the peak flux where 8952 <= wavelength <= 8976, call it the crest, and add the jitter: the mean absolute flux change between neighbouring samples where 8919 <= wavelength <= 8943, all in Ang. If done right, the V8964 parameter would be 10.5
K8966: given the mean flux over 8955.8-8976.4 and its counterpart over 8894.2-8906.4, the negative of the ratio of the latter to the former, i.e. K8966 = -1.00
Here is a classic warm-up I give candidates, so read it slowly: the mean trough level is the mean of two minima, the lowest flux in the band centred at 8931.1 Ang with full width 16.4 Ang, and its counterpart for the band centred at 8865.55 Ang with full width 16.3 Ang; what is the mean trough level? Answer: 9.27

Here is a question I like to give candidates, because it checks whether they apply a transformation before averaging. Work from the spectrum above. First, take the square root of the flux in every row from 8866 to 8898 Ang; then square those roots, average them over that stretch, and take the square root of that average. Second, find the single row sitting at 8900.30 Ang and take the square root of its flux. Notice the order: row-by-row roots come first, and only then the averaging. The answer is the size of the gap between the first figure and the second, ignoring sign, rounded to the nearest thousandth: 0.023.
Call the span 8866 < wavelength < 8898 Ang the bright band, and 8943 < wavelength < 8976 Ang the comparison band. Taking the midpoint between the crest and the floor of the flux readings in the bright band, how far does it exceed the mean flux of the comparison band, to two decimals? -0.37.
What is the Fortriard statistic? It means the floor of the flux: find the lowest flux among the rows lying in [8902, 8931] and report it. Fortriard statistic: 9.577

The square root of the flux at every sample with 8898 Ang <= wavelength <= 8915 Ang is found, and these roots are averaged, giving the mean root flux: 3.159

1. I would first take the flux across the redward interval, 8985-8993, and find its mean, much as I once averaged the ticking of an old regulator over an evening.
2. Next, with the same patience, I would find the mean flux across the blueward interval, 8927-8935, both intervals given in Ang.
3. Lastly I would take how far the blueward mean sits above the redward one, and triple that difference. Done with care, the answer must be 0.0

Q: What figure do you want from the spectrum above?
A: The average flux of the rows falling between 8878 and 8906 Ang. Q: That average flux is 9.95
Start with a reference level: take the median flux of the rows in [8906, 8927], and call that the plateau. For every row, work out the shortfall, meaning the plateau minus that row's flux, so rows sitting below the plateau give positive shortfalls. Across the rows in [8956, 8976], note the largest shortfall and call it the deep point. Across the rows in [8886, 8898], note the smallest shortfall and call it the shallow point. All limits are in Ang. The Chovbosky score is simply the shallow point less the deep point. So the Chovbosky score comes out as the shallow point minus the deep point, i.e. -0.49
